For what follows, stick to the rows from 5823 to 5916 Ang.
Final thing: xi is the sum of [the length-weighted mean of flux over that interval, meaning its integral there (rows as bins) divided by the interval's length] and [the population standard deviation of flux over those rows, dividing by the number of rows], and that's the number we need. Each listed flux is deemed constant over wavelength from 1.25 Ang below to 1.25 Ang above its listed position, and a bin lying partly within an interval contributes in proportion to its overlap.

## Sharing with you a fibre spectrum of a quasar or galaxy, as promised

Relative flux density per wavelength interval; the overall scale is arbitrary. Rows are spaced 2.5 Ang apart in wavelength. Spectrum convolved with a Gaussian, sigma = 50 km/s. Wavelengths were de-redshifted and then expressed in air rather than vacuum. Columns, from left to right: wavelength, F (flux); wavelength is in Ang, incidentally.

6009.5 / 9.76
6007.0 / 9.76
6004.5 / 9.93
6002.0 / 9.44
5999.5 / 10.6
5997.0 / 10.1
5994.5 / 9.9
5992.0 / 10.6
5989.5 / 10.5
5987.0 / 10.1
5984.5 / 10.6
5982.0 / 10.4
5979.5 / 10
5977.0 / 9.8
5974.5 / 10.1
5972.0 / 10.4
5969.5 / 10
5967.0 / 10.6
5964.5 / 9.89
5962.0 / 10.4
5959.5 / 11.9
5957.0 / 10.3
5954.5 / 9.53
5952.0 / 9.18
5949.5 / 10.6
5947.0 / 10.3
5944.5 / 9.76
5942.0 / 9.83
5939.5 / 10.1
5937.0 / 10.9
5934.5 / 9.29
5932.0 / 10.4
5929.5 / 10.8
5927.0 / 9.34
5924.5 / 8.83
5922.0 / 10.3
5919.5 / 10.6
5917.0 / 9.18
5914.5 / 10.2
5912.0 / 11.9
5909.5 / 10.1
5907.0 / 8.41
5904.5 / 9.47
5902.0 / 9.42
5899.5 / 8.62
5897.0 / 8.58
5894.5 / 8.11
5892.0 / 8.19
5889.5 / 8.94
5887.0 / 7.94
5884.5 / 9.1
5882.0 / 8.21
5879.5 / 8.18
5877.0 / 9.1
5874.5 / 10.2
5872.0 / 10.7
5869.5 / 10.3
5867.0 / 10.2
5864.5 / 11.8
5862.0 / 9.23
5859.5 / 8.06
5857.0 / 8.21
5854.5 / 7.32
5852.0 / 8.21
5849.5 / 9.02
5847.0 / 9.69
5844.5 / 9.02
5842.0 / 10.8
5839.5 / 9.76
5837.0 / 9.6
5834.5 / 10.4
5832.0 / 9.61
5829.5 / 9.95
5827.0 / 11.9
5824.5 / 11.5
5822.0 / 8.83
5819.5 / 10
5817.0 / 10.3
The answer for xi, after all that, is 10.6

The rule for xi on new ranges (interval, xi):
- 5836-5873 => 10.6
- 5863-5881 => 11.1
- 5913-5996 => 10.7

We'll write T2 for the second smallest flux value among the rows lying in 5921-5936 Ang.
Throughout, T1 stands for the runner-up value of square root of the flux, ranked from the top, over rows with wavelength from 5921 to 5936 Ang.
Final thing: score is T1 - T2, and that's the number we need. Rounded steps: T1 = 3.22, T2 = 9.29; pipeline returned -6.1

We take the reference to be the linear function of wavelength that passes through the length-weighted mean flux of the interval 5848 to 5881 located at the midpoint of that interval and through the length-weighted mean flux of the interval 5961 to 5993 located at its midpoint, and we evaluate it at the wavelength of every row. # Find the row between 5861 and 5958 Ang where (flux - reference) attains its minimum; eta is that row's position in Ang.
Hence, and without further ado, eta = 5887.0 Ang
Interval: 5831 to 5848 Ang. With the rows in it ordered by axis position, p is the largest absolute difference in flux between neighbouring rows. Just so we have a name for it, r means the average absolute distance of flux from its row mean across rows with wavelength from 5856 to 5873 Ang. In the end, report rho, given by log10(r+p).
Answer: 0.46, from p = 1.78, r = 1.1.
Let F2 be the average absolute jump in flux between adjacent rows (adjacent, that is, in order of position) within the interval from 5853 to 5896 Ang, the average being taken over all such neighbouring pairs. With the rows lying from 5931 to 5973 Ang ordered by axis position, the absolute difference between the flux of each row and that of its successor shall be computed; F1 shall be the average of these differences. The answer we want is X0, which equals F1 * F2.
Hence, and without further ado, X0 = 0.7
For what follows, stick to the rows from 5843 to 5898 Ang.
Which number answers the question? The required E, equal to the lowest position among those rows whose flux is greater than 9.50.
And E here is 5847.0 Ang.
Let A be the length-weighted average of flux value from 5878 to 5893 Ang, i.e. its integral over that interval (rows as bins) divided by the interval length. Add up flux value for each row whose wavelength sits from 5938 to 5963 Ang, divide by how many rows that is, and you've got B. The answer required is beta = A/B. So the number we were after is 0.83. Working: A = 8.4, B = 10.2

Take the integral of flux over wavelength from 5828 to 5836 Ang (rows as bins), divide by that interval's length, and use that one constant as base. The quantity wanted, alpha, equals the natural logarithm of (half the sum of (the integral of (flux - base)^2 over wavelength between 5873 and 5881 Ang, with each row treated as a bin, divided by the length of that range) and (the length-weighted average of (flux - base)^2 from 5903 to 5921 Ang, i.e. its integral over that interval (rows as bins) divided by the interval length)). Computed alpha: 0.23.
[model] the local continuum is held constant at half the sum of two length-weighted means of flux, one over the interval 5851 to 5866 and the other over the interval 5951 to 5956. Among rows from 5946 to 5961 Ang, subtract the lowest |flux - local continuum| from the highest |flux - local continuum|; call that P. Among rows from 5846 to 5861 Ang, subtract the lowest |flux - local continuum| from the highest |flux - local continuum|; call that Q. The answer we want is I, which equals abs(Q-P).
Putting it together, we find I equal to 1.0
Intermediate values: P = 2.7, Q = 1.7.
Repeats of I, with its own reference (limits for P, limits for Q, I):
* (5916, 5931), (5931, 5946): 0.0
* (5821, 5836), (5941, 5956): 1.1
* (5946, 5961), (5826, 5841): 0.4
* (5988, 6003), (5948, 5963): 1.6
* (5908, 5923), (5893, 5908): 2.0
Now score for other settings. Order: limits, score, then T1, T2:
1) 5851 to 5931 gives -4.5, 3.44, 7.94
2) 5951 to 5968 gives -6.3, 3.26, 9.53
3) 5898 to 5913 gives -5.4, 3.18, 8.62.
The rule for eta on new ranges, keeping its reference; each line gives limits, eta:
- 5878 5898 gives 5887.0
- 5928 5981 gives 5952.0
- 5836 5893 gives 5854.5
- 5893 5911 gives 5894.5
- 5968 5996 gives 5994.5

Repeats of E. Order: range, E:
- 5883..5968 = 5909.5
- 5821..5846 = 5824.5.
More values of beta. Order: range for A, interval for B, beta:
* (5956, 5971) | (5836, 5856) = 1.15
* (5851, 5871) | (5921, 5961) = 0.91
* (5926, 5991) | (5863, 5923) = 1.07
